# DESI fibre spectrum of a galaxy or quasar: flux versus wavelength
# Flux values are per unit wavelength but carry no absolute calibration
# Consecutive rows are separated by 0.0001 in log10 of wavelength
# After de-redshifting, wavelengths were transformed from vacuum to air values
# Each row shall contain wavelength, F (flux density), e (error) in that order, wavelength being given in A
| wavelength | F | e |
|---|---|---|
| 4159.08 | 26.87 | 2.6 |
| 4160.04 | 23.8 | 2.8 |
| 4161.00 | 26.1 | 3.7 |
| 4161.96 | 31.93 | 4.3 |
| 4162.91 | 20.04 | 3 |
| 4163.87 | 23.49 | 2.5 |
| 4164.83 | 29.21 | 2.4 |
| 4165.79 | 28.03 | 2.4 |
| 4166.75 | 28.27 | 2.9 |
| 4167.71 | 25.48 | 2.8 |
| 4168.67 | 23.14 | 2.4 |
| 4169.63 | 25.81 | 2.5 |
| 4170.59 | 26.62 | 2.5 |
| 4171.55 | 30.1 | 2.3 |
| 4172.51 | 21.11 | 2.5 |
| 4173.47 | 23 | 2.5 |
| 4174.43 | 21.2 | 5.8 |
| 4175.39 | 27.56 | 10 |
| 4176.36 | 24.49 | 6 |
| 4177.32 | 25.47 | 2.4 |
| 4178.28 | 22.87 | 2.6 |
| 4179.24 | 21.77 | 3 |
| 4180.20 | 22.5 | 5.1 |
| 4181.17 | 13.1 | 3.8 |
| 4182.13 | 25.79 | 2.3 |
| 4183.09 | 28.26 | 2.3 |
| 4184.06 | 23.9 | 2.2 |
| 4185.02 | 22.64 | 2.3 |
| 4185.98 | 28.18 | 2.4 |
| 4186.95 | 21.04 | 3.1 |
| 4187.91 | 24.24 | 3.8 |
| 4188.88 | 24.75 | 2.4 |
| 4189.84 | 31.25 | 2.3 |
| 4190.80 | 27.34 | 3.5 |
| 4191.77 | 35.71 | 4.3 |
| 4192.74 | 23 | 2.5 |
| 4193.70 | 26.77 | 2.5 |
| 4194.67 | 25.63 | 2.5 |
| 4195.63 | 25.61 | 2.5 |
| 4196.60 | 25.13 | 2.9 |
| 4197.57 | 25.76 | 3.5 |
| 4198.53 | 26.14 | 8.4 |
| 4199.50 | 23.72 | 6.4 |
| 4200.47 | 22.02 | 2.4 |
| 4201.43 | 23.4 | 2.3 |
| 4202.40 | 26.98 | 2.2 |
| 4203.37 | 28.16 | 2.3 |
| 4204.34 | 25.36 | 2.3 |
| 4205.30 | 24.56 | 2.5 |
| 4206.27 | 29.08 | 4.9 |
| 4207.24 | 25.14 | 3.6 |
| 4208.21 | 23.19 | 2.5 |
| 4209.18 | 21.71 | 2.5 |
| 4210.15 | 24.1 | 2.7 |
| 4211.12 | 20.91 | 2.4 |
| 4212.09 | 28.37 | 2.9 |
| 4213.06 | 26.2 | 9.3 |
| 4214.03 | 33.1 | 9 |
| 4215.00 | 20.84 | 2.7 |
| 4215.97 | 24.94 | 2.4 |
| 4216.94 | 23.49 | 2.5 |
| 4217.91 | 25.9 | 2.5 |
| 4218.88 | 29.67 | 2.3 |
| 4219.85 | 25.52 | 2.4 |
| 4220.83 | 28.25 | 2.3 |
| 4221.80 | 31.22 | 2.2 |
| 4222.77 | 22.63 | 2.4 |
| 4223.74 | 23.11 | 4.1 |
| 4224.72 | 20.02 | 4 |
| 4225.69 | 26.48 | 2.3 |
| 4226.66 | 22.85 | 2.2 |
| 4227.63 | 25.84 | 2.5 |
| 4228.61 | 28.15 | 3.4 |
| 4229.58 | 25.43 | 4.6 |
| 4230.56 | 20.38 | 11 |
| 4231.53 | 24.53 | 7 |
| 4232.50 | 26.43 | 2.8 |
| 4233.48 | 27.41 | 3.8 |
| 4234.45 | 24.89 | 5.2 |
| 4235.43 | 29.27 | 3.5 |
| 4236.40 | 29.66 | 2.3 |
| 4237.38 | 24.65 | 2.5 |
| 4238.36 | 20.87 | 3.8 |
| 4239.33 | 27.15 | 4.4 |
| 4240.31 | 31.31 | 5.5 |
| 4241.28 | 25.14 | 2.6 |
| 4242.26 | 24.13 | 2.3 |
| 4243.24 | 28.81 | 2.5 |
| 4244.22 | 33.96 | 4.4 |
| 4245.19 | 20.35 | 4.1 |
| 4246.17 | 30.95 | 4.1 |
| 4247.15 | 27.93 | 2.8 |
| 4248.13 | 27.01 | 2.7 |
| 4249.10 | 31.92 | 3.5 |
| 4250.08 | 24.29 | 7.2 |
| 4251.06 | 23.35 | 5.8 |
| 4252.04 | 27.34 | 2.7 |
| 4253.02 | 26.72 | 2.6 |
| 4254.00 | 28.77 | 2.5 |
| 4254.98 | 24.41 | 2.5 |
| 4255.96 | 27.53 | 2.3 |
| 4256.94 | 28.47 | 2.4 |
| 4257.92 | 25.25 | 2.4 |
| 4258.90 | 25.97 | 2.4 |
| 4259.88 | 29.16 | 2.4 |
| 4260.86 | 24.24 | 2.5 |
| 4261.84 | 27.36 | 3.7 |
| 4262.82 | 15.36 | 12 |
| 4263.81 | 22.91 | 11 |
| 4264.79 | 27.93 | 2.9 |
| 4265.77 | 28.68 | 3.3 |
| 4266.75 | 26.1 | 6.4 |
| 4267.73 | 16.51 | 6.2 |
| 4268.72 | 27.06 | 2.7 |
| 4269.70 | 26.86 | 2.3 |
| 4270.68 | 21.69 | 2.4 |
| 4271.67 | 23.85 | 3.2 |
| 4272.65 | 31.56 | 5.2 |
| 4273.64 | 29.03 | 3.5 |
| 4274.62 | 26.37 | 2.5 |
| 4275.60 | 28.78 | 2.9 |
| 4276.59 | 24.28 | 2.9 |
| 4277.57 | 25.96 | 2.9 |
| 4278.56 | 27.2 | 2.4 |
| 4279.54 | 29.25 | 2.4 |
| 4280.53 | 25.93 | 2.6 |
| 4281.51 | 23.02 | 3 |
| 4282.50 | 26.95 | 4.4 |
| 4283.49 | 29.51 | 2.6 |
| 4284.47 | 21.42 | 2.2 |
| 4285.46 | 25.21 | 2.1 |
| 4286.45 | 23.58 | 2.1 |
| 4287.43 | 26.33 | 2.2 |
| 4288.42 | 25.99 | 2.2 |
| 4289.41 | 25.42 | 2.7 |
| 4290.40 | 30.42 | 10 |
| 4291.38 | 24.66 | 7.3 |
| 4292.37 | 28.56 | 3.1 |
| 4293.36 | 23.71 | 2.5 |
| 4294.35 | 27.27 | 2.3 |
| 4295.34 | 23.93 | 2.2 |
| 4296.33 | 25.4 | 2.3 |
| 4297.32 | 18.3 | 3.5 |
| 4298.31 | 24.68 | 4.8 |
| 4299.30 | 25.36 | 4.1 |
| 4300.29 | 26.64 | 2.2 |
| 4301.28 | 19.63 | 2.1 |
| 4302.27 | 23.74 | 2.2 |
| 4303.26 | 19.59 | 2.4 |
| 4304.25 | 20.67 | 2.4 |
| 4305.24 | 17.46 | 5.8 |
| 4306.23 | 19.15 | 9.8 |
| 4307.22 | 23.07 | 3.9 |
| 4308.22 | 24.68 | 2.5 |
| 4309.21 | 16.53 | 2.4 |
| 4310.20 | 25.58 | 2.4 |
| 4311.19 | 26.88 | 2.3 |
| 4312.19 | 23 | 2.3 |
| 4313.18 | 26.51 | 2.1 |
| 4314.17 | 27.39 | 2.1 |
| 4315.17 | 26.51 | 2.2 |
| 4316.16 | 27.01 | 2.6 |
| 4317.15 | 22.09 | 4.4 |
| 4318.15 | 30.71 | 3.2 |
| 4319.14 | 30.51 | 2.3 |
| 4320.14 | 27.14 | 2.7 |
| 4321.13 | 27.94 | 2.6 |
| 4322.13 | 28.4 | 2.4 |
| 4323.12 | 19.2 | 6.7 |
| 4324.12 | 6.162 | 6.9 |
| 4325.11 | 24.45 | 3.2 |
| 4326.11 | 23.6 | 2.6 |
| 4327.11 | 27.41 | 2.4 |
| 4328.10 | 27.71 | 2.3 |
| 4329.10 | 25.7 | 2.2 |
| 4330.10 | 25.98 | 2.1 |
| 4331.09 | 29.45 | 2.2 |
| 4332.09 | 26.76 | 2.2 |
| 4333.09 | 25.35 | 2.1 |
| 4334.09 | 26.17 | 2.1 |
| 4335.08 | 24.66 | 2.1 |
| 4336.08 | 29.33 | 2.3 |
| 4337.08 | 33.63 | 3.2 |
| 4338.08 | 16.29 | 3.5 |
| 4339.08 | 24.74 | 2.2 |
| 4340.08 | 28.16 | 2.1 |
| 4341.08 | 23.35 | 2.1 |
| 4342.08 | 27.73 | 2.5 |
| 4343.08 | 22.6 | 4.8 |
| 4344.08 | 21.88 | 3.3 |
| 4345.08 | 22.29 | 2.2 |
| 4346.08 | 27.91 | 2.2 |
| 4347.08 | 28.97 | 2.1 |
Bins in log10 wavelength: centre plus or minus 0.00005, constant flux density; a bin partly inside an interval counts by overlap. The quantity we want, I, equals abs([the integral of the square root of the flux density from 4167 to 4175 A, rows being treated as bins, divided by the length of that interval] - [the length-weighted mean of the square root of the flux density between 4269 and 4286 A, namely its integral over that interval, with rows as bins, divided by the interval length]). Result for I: 0.16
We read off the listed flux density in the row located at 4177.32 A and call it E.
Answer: 25.47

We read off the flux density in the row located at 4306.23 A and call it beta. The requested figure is 19.15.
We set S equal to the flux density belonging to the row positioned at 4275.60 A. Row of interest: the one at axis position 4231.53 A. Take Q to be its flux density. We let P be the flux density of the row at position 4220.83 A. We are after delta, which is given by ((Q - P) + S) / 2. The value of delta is 13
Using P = 28.25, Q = 24.53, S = 28.78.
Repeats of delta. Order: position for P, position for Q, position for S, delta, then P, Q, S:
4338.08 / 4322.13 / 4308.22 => 18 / 16.29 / 28.4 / 24.68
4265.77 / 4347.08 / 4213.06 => 13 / 28.68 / 28.97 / 26.2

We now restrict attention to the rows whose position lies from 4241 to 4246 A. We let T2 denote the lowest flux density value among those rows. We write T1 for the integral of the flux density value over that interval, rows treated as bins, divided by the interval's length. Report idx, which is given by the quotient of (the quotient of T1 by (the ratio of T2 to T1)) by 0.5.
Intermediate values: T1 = 26.8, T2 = 20.35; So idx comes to 71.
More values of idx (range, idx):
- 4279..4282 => 59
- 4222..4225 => 52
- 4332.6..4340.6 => 83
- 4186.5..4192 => 70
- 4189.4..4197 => 66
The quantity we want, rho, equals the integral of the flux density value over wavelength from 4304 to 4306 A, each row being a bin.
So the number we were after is 38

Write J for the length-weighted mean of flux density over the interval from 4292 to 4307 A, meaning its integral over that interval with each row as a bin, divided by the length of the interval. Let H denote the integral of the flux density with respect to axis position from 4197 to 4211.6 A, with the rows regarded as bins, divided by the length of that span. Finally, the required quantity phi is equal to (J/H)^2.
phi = 0.86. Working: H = 24.7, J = 22.9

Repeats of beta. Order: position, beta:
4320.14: 27.14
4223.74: 23.11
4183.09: 28.26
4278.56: 27.2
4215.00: 20.84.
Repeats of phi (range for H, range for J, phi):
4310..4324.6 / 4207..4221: 1.03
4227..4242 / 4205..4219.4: 0.96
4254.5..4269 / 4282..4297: 1.06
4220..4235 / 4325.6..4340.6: 1.09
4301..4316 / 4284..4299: 1.20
